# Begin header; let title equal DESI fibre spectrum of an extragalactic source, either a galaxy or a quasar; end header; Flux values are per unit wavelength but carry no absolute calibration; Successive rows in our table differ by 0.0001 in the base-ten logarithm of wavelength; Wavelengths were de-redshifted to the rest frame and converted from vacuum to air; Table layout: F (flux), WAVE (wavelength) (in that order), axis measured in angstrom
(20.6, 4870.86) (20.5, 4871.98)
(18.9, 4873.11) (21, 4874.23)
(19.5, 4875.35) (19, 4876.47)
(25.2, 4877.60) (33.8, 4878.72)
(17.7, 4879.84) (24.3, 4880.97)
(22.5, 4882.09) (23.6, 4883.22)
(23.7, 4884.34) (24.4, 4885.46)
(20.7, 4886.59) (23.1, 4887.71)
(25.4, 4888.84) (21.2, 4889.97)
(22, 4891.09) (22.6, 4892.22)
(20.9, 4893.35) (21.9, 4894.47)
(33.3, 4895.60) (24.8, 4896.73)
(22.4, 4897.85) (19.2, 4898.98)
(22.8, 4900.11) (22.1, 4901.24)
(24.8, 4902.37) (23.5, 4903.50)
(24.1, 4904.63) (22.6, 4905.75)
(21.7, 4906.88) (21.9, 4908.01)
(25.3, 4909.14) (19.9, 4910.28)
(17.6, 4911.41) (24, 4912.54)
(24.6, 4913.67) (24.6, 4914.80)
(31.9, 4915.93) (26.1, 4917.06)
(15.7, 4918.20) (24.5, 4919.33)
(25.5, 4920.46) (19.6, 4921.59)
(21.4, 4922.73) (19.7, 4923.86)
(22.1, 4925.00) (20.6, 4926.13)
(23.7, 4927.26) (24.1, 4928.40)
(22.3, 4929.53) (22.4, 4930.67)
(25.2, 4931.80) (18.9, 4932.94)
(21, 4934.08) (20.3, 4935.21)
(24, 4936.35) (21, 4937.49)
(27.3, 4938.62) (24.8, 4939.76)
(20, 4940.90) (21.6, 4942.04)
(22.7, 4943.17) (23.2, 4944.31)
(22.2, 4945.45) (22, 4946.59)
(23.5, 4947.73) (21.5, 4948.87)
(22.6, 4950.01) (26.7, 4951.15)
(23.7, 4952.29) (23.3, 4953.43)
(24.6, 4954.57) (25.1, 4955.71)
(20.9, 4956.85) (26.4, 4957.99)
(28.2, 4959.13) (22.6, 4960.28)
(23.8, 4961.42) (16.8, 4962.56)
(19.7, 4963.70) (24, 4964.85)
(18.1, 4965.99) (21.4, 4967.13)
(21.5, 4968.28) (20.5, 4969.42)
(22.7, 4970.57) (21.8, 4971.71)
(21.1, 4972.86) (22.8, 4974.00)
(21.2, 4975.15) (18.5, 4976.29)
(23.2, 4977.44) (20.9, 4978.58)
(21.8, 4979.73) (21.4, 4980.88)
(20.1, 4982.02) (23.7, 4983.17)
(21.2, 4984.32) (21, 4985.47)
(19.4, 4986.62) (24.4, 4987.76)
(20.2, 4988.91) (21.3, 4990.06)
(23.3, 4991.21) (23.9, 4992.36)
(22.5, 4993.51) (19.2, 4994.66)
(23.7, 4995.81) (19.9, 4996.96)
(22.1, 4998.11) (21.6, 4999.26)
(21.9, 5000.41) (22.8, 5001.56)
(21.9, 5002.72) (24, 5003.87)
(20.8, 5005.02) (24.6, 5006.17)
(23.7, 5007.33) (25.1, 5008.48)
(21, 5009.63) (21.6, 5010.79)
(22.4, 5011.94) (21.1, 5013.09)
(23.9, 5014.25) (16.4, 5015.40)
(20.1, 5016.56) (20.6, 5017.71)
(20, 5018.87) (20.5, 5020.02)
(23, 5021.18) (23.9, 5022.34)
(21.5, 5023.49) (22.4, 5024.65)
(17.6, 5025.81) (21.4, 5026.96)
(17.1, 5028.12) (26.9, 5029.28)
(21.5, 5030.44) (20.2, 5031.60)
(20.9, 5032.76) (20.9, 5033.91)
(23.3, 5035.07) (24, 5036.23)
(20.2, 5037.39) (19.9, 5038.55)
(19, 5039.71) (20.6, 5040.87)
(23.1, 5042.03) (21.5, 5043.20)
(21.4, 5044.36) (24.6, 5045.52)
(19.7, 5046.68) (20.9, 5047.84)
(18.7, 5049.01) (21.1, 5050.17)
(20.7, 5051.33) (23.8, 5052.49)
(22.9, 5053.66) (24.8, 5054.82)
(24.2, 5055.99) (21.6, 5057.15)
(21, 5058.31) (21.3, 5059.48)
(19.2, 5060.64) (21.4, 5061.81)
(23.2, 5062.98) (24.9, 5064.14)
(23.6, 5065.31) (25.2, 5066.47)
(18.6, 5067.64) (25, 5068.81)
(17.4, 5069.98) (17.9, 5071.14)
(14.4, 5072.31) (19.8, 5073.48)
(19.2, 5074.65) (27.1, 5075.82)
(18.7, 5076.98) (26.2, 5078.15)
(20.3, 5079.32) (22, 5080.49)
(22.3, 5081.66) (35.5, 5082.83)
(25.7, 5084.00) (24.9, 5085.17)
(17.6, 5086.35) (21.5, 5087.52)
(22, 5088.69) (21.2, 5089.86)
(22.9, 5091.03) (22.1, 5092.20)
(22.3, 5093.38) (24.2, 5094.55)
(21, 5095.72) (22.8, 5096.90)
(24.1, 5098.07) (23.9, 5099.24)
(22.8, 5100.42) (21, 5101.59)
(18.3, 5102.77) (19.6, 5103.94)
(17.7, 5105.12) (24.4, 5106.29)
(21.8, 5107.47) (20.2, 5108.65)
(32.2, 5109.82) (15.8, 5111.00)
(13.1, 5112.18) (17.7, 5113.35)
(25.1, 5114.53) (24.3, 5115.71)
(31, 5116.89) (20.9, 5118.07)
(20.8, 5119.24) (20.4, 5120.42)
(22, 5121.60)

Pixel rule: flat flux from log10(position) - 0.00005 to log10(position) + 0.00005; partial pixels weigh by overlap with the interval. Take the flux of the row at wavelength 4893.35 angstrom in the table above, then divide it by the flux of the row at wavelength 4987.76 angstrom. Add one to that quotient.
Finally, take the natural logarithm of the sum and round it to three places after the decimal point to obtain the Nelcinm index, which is 0.619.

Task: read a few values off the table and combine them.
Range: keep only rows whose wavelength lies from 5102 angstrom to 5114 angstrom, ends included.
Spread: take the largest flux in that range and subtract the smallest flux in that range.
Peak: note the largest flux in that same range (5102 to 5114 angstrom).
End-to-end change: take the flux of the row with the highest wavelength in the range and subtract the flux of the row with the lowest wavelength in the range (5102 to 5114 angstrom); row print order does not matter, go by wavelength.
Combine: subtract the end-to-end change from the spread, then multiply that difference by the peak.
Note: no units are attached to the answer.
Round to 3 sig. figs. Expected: 634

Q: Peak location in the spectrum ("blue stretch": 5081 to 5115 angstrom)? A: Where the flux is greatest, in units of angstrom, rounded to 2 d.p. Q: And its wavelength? 5082.83 angstrom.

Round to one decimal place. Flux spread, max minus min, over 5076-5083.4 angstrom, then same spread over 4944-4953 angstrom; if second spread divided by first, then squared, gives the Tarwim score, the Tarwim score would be 0.1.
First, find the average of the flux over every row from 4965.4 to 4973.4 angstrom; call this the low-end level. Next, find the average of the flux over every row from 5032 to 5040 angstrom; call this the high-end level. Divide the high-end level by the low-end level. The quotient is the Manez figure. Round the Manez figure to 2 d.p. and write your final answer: 1.01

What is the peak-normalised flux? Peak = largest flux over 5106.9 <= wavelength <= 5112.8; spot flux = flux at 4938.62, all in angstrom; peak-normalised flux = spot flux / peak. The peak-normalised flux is 0.85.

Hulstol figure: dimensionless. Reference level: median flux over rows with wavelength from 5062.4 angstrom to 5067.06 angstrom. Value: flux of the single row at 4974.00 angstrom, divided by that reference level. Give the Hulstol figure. 0.94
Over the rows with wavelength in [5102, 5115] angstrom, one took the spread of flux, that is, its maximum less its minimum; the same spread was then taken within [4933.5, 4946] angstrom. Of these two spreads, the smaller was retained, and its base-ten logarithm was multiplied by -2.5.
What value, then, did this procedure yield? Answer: -2.2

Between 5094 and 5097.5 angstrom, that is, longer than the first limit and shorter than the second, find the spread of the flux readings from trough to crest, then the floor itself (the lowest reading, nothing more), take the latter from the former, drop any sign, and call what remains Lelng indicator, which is 18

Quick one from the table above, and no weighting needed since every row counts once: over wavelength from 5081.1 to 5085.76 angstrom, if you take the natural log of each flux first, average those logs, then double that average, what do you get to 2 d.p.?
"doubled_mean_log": 6.57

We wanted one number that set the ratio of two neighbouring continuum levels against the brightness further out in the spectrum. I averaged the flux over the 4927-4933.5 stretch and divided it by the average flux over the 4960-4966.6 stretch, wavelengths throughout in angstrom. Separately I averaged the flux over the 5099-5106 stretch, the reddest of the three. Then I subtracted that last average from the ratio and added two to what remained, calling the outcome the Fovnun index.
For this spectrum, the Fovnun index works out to -17.5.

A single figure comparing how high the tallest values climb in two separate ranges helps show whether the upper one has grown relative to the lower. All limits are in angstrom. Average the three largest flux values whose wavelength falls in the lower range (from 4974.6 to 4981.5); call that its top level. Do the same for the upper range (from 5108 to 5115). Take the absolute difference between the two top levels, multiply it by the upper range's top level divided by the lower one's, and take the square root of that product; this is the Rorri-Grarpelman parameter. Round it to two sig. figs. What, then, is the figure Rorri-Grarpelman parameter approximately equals 2.1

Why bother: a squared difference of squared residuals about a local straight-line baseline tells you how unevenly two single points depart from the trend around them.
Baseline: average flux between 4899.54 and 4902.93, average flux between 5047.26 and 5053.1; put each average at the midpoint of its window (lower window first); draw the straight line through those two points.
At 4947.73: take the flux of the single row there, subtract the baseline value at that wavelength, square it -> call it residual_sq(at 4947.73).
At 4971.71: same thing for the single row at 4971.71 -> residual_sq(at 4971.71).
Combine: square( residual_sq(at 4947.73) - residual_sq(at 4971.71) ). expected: 1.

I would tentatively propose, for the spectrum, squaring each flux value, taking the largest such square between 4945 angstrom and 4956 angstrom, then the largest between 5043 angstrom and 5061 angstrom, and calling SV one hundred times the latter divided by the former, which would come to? 86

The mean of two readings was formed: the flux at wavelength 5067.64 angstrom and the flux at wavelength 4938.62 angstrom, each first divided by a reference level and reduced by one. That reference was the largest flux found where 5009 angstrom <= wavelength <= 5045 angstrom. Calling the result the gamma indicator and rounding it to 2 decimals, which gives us -0.15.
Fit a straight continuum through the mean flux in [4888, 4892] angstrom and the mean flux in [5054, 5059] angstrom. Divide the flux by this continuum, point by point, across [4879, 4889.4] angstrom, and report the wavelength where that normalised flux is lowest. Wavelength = 4879.84 angstrom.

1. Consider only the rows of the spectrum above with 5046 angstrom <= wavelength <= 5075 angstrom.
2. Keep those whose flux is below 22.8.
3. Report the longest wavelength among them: 5074.65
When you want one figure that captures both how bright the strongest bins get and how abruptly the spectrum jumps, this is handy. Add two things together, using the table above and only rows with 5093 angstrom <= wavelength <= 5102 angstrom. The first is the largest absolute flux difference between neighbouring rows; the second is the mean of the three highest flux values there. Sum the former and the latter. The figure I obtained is 27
